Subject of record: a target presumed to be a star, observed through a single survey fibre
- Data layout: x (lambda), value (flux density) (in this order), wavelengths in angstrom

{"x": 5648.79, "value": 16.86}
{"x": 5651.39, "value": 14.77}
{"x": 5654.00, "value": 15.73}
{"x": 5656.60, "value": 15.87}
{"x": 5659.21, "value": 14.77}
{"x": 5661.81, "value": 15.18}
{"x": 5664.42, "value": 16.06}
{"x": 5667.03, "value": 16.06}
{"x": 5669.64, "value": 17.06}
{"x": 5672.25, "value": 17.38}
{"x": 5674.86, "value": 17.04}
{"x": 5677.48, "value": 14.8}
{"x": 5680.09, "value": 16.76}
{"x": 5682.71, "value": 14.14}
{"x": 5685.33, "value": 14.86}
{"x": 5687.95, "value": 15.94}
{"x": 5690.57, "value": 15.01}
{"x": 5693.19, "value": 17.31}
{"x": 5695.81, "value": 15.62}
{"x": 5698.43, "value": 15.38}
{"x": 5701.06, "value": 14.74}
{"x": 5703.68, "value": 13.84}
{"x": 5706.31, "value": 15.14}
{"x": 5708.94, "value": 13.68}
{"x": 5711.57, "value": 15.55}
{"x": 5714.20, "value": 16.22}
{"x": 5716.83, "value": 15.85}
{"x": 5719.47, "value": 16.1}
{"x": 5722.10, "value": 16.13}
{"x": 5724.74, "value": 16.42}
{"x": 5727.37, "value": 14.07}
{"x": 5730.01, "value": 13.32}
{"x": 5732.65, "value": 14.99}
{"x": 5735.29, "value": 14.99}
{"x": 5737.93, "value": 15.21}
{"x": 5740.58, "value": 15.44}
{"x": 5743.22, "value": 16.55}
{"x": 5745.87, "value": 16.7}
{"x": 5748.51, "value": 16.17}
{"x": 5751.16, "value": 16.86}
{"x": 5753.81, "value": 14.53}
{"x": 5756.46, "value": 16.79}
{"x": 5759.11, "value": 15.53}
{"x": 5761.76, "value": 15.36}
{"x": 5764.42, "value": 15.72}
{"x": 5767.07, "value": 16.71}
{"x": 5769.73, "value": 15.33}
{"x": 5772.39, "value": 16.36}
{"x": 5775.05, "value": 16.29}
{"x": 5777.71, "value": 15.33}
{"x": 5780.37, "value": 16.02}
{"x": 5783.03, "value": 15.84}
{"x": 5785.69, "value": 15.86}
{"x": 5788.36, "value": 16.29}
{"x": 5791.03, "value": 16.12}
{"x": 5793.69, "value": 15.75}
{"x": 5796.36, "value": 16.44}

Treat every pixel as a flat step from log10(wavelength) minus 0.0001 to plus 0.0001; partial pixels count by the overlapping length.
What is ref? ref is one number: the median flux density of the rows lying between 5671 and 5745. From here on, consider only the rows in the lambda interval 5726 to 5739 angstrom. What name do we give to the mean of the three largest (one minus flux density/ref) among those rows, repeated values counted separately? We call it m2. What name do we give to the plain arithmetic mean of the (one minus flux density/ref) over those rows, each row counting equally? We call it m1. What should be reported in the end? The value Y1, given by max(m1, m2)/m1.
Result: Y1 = 1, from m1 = 0.06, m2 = 0.083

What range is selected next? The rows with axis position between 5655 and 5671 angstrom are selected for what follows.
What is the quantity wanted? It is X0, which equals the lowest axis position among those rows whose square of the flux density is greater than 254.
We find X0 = 5664.42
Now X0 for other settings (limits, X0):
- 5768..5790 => 5772.39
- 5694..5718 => 5714.20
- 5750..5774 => 5751.16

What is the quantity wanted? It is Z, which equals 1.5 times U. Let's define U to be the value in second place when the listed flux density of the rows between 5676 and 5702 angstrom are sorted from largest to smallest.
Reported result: 25.14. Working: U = 16.76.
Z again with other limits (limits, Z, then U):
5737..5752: 25.05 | 16.7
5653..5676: 25.59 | 17.06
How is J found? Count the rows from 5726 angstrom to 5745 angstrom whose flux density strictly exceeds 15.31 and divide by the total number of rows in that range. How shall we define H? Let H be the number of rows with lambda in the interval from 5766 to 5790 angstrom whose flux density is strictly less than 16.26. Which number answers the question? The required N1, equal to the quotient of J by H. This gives 0.057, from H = 5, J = 0.29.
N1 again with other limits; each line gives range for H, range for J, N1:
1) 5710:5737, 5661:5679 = 0.079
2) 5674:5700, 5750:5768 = 0.122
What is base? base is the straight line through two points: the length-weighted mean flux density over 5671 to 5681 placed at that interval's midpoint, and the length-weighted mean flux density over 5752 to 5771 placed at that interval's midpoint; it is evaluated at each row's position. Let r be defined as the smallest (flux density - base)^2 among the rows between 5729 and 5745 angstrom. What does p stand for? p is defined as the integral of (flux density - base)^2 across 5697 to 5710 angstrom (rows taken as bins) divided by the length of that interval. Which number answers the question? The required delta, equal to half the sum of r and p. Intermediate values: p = 3.2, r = 0.23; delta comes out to 1.7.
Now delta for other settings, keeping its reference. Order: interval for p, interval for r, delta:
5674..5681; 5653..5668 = 0.7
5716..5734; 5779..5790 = 0.9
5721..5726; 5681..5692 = 0.1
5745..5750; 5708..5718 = 0.2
